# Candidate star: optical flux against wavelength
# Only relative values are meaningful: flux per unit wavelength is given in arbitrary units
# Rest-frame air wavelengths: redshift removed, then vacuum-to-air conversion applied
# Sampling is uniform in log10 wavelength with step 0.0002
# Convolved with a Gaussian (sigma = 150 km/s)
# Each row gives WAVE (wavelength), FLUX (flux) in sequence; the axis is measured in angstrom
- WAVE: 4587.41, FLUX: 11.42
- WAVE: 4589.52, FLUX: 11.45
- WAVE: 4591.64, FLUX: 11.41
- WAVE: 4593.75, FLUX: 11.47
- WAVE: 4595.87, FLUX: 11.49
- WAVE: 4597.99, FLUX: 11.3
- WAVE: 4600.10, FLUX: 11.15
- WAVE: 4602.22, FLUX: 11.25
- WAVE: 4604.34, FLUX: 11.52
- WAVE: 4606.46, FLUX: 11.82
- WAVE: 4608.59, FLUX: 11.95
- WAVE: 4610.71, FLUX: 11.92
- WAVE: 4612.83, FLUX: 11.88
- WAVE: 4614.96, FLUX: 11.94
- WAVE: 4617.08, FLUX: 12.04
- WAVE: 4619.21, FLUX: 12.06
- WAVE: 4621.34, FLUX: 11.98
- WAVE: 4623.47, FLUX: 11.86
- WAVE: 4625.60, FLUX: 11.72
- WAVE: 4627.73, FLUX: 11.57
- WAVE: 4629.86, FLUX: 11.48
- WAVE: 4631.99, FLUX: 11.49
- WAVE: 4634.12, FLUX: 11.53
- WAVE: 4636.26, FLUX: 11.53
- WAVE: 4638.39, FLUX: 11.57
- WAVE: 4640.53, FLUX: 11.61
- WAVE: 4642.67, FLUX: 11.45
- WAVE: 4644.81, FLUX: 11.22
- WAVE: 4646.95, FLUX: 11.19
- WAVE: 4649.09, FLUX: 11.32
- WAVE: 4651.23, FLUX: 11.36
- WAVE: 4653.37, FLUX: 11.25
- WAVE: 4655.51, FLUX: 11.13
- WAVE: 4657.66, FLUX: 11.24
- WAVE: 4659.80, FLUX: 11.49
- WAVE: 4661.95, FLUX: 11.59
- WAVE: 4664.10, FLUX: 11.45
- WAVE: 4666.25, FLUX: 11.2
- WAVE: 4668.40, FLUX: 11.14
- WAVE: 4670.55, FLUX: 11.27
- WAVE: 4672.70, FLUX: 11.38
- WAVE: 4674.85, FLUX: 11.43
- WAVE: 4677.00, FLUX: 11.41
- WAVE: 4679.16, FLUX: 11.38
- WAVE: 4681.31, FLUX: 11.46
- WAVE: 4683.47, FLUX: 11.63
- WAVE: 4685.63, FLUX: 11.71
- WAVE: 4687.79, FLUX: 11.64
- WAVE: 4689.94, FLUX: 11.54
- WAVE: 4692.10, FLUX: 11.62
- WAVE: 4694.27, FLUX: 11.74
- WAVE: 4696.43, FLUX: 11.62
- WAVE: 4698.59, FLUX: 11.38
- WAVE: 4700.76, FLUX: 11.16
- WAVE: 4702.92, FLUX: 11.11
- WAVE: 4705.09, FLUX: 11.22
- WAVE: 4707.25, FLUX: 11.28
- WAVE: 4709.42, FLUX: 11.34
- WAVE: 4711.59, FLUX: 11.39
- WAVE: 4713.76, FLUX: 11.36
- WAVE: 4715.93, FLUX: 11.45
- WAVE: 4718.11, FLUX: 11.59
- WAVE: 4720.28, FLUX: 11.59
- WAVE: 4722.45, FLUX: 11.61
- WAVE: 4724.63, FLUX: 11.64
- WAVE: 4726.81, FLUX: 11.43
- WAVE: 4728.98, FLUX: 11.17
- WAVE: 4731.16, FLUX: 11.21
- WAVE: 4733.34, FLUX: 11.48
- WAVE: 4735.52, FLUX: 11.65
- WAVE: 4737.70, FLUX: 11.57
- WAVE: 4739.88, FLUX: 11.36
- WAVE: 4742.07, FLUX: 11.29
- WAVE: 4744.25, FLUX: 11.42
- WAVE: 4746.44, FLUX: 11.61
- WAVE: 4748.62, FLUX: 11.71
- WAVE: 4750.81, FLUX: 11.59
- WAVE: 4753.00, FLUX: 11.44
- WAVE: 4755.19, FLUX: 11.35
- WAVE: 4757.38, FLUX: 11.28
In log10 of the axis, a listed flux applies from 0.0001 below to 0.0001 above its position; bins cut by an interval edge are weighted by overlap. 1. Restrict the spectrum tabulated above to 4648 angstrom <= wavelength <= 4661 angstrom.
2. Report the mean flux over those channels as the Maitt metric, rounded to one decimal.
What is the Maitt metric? 11.3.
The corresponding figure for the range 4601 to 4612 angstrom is 11.7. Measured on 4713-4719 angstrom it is 11.5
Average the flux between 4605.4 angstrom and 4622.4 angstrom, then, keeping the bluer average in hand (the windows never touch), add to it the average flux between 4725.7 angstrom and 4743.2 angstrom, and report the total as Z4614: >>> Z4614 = 23.3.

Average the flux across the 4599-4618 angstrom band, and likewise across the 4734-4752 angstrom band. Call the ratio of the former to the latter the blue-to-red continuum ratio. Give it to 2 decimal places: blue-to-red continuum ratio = 1.02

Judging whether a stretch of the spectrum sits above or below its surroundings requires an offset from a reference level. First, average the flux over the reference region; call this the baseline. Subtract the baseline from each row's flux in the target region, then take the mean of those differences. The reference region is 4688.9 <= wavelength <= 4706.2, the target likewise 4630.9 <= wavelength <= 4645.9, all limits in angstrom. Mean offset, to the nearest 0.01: 0.06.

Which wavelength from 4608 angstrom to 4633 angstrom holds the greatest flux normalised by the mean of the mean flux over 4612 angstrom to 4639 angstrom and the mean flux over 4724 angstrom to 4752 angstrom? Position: 4619.21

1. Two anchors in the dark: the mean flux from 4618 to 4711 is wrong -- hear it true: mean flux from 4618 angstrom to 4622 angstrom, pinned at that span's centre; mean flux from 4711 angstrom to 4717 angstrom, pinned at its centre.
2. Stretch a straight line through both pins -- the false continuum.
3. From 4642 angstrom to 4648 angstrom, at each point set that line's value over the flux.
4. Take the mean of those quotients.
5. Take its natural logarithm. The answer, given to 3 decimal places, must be 0.049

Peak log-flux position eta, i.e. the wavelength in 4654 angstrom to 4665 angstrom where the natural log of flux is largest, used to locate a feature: 4661.95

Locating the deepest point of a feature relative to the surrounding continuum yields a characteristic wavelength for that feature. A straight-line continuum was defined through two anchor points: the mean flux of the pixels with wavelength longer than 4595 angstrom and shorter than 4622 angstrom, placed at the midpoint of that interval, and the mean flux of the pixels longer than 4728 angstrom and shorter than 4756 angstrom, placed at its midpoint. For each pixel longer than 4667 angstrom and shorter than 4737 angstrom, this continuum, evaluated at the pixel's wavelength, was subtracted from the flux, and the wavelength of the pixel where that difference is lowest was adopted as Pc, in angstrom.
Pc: 4668.40 angstrom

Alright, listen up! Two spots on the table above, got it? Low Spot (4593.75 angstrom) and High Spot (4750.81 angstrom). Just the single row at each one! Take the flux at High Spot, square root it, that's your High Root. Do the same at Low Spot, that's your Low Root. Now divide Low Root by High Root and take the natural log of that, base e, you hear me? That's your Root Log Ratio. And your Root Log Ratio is -0.005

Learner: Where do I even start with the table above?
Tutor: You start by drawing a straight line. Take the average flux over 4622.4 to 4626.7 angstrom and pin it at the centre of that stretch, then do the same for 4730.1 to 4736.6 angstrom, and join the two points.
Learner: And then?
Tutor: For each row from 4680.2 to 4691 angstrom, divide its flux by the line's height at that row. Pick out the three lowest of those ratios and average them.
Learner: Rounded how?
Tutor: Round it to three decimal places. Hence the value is 0.995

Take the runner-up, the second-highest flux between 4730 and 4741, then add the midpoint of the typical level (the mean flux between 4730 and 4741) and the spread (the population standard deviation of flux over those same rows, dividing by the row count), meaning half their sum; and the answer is 17.4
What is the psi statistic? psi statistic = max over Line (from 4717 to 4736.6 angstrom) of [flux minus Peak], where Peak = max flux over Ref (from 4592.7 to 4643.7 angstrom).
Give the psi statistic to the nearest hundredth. -0.41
